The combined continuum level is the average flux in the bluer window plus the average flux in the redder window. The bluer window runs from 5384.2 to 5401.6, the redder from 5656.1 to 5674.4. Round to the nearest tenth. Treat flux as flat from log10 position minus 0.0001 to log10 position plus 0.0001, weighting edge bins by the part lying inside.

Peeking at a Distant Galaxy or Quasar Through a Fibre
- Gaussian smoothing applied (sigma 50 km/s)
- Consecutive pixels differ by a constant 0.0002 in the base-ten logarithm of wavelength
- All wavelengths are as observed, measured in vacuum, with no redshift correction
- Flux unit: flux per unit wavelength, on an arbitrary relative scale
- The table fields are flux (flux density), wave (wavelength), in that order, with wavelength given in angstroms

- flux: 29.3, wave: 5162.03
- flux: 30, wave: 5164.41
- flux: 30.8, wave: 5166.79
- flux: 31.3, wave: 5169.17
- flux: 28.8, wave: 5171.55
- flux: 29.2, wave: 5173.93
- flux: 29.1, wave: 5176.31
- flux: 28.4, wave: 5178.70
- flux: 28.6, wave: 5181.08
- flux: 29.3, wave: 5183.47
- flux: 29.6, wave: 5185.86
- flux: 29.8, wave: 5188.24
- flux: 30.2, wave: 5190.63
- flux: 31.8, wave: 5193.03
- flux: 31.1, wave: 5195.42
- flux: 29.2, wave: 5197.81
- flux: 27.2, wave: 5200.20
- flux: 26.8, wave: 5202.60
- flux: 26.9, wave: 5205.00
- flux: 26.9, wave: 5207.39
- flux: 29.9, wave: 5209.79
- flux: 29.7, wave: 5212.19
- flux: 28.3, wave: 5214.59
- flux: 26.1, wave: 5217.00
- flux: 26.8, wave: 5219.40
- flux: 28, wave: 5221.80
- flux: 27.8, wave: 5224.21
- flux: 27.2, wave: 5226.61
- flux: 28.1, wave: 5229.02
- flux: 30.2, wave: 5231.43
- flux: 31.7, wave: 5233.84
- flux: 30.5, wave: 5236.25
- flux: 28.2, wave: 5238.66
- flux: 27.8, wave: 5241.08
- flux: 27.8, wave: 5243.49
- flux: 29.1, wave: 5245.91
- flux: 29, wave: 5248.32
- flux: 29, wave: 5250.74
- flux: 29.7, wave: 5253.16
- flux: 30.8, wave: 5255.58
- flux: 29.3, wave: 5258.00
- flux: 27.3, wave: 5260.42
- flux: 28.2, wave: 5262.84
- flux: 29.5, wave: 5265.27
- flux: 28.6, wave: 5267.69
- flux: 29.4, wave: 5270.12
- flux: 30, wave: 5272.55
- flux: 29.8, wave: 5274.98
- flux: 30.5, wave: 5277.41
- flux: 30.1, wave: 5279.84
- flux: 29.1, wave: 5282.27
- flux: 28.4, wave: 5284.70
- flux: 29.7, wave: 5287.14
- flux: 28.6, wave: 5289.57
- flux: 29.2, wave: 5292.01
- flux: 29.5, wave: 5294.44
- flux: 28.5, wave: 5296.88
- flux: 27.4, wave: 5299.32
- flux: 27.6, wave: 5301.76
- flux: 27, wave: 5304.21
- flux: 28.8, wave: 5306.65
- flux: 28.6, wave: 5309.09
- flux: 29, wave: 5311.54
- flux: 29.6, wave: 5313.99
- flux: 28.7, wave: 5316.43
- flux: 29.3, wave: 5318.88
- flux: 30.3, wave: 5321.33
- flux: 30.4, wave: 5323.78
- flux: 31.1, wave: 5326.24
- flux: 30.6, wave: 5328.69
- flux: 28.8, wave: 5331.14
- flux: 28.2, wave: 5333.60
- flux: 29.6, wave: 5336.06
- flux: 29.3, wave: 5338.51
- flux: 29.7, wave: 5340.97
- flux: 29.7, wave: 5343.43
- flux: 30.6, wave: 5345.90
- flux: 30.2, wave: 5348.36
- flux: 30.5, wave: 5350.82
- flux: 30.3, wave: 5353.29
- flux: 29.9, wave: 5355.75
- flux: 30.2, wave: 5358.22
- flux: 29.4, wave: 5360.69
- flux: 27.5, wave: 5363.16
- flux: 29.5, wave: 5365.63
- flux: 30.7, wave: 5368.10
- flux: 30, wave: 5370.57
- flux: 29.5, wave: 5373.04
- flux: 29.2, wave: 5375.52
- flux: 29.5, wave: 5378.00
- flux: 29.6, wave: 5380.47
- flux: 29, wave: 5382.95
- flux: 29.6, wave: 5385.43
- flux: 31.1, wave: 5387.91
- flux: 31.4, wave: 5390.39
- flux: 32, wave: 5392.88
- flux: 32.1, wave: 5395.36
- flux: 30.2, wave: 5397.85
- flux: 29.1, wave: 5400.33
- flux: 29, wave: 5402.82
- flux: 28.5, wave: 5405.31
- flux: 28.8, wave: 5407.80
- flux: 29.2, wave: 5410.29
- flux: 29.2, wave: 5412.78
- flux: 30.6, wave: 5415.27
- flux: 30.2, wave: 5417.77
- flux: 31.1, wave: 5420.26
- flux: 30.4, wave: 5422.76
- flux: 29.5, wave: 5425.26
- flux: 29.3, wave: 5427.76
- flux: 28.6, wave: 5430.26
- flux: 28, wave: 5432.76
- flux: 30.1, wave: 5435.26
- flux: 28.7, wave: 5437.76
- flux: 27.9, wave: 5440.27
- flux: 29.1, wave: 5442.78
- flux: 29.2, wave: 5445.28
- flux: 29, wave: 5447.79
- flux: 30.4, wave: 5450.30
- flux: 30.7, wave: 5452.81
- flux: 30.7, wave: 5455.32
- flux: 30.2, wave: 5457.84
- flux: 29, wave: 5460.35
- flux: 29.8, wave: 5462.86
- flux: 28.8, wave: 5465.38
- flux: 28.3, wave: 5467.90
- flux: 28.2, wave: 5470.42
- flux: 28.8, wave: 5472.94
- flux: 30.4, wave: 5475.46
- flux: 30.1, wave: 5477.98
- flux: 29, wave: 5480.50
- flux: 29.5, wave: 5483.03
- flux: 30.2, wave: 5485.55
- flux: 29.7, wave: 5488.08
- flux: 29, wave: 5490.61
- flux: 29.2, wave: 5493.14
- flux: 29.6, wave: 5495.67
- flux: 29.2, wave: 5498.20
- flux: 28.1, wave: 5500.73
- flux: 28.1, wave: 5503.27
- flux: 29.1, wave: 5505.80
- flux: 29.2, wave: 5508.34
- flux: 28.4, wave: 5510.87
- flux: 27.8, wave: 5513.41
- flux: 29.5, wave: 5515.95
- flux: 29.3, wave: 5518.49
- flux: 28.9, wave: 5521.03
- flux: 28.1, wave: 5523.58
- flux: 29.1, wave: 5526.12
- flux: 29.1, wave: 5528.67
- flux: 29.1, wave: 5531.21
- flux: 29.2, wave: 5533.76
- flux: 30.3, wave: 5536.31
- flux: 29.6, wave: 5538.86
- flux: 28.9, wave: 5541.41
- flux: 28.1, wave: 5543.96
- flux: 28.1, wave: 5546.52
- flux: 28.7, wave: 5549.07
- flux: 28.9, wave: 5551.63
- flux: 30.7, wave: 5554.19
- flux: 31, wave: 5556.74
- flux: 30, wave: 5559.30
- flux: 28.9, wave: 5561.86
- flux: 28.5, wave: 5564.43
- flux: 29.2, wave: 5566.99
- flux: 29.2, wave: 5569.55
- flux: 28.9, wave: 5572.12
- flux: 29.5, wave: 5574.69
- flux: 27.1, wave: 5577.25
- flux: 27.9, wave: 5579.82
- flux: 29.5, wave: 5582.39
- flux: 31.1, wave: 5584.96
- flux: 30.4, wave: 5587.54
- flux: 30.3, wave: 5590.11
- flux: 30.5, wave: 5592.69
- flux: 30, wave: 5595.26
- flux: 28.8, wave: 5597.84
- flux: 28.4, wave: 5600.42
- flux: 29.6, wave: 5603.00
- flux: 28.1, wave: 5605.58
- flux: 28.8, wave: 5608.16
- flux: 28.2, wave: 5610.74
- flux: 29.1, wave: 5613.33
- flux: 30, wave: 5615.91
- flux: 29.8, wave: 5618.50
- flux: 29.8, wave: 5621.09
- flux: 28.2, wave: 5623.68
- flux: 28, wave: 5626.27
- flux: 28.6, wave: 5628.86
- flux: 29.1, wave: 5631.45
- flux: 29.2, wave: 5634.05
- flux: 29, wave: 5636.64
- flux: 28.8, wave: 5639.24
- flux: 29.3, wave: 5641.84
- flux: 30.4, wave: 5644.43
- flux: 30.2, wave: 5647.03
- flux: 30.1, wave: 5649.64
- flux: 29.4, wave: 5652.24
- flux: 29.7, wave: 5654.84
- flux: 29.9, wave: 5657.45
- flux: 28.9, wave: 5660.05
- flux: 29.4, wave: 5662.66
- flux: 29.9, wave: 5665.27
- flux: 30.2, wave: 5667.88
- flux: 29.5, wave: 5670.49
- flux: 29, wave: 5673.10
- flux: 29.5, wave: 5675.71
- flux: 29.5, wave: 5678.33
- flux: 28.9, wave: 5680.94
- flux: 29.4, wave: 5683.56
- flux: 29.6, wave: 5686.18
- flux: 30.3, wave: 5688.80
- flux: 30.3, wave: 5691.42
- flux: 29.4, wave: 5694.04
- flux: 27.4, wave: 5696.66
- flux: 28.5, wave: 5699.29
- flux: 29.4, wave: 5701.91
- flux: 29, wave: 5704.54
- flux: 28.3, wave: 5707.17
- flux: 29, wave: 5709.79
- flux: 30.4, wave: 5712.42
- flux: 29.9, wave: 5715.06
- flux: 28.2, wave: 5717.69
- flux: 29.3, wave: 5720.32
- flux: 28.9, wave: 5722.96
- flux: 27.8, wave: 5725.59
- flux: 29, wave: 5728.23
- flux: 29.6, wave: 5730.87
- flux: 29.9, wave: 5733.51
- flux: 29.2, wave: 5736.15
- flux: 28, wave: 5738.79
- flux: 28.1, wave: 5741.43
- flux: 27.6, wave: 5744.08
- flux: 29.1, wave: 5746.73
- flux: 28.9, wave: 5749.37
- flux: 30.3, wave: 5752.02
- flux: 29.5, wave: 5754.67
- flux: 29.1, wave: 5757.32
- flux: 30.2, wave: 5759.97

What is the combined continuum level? 60.3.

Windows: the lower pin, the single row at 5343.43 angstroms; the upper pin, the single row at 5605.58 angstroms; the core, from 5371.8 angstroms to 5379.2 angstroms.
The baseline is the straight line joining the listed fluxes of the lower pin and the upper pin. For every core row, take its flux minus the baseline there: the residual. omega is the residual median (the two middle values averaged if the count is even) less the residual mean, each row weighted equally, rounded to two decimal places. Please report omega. 0.08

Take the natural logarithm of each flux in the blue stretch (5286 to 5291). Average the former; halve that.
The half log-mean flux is 1.69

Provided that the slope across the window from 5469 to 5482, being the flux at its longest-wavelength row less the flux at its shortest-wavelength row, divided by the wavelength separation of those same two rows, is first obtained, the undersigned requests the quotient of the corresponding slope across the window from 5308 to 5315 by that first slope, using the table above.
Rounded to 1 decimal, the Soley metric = 2.6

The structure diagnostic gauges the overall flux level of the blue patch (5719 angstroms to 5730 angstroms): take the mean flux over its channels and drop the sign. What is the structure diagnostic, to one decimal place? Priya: 28.8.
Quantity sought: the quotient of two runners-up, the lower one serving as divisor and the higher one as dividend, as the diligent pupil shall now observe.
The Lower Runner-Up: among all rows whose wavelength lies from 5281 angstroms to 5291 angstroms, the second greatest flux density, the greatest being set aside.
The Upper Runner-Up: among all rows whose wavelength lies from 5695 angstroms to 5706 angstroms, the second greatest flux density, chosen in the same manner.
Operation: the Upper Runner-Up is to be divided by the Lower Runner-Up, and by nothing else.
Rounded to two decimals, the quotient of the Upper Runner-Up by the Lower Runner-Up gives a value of 1.00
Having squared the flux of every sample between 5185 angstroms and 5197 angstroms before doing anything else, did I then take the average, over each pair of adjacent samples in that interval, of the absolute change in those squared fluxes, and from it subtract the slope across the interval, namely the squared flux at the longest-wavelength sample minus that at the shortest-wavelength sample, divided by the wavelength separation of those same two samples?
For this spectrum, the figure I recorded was 35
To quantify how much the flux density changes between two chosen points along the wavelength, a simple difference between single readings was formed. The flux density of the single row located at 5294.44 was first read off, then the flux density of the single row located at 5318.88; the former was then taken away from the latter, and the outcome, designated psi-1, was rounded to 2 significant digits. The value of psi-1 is -0.20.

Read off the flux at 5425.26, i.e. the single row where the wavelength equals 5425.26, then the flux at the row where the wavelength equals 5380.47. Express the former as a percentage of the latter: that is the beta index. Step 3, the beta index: 100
